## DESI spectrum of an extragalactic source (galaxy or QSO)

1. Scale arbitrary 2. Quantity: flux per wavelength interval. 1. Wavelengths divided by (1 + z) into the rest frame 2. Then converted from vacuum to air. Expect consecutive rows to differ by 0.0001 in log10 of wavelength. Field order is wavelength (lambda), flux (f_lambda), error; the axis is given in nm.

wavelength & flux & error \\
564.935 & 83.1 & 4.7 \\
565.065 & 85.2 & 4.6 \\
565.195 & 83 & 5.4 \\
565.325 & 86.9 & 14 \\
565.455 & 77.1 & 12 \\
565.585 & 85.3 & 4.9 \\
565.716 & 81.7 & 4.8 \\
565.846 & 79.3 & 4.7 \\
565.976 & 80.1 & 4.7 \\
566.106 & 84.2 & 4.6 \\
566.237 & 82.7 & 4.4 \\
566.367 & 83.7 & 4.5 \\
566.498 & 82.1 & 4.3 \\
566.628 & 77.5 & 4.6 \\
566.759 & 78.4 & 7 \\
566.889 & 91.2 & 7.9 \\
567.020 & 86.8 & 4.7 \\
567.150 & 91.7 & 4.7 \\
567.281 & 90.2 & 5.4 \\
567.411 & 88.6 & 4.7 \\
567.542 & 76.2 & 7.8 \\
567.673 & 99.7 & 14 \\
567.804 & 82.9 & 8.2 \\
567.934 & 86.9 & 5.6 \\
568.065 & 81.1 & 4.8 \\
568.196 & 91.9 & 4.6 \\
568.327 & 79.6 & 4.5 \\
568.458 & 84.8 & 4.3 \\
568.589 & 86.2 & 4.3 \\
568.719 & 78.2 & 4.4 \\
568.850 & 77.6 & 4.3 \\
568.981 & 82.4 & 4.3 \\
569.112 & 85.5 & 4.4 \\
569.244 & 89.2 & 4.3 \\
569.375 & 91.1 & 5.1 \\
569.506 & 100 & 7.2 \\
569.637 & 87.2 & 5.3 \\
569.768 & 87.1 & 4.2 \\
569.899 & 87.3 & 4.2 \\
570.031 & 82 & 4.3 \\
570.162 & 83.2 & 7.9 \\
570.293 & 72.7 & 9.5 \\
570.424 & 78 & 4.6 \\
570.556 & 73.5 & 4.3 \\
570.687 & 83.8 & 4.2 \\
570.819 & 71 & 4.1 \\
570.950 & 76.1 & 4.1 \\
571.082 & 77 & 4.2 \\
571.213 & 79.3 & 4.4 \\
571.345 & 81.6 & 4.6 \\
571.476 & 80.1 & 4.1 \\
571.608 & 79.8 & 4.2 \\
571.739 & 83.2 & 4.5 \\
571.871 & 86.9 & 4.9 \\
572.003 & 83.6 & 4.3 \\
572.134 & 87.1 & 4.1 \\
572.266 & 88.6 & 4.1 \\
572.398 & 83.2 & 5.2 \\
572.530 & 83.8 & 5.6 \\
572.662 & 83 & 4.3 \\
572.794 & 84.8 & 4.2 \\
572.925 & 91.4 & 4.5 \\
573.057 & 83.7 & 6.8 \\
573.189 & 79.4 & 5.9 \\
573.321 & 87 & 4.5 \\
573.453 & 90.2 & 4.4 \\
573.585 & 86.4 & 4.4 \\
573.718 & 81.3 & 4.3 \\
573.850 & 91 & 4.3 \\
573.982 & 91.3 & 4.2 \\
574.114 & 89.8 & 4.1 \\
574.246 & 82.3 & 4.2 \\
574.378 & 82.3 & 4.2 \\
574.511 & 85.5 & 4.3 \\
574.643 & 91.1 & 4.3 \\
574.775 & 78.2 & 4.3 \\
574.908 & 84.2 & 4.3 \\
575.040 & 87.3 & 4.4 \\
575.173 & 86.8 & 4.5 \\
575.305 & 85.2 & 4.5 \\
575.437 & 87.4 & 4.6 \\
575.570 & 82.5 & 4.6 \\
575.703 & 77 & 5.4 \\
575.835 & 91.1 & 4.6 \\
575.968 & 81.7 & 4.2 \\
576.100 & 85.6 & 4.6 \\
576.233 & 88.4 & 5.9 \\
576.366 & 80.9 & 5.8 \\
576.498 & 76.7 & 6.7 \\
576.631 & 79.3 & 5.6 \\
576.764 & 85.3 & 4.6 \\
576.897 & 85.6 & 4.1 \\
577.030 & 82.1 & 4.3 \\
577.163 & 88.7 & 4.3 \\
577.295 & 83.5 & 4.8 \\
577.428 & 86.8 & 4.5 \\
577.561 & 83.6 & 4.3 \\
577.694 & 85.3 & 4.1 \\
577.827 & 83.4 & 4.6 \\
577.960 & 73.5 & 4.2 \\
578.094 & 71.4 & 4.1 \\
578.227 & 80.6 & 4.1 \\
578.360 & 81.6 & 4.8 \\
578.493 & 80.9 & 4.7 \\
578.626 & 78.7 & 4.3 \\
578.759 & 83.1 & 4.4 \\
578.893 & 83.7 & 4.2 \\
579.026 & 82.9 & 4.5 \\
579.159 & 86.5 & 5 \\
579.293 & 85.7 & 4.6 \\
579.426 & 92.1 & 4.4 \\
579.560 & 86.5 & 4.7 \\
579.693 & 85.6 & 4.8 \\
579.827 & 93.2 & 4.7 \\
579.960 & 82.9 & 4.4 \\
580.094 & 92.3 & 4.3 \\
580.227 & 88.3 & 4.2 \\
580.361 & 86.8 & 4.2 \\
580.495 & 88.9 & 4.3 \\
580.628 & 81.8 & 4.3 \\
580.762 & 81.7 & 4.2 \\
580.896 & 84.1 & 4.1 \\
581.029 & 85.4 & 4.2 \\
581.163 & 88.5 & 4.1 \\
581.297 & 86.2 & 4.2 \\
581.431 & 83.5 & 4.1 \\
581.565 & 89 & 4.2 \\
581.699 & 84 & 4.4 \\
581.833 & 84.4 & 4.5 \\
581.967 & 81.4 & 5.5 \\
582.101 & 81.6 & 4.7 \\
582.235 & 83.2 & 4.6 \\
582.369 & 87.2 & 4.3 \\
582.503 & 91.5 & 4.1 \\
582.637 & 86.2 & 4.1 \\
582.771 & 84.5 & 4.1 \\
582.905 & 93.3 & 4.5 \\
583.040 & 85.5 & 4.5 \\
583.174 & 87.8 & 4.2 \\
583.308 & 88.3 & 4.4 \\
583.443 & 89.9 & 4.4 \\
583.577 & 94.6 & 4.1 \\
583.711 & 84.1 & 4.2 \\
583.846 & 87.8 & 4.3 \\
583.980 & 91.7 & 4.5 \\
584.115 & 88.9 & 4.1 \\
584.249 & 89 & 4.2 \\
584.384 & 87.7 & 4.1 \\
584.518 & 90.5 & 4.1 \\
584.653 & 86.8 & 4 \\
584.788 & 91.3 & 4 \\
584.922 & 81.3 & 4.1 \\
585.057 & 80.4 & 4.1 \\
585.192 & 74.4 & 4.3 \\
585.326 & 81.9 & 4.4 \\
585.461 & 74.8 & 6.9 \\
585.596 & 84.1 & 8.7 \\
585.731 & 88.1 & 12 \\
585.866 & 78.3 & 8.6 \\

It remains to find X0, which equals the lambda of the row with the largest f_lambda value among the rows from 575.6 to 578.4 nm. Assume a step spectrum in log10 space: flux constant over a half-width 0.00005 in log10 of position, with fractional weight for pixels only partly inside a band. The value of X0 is 575.835 nm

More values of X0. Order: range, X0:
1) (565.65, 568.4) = 567.673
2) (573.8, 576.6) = 573.982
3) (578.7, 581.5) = 579.827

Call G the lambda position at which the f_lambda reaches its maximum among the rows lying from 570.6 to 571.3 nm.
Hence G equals 570.687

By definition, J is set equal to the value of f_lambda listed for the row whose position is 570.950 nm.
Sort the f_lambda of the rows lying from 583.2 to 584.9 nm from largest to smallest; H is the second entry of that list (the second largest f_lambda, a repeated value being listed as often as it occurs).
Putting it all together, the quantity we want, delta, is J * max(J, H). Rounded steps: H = 91.7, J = 76.1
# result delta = 6978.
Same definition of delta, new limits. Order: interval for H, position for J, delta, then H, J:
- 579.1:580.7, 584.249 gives 8215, 92.3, 89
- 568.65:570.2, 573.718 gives 7406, 91.1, 81.3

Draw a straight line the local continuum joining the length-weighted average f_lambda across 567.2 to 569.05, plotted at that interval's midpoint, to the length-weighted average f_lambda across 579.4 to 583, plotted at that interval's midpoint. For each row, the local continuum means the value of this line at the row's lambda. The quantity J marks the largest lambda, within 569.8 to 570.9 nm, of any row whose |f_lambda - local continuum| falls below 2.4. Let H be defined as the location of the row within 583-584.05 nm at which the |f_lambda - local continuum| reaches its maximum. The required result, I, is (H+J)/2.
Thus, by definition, 577.13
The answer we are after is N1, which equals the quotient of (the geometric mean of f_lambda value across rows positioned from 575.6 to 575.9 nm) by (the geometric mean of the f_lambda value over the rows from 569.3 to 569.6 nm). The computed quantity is 0.88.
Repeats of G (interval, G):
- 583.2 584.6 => 583.577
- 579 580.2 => 579.827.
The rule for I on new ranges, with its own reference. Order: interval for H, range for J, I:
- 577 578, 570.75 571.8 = 574.85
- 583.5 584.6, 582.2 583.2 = 583.38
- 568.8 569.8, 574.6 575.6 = 572.47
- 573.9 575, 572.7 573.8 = 574.18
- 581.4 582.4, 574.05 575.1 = 578.50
